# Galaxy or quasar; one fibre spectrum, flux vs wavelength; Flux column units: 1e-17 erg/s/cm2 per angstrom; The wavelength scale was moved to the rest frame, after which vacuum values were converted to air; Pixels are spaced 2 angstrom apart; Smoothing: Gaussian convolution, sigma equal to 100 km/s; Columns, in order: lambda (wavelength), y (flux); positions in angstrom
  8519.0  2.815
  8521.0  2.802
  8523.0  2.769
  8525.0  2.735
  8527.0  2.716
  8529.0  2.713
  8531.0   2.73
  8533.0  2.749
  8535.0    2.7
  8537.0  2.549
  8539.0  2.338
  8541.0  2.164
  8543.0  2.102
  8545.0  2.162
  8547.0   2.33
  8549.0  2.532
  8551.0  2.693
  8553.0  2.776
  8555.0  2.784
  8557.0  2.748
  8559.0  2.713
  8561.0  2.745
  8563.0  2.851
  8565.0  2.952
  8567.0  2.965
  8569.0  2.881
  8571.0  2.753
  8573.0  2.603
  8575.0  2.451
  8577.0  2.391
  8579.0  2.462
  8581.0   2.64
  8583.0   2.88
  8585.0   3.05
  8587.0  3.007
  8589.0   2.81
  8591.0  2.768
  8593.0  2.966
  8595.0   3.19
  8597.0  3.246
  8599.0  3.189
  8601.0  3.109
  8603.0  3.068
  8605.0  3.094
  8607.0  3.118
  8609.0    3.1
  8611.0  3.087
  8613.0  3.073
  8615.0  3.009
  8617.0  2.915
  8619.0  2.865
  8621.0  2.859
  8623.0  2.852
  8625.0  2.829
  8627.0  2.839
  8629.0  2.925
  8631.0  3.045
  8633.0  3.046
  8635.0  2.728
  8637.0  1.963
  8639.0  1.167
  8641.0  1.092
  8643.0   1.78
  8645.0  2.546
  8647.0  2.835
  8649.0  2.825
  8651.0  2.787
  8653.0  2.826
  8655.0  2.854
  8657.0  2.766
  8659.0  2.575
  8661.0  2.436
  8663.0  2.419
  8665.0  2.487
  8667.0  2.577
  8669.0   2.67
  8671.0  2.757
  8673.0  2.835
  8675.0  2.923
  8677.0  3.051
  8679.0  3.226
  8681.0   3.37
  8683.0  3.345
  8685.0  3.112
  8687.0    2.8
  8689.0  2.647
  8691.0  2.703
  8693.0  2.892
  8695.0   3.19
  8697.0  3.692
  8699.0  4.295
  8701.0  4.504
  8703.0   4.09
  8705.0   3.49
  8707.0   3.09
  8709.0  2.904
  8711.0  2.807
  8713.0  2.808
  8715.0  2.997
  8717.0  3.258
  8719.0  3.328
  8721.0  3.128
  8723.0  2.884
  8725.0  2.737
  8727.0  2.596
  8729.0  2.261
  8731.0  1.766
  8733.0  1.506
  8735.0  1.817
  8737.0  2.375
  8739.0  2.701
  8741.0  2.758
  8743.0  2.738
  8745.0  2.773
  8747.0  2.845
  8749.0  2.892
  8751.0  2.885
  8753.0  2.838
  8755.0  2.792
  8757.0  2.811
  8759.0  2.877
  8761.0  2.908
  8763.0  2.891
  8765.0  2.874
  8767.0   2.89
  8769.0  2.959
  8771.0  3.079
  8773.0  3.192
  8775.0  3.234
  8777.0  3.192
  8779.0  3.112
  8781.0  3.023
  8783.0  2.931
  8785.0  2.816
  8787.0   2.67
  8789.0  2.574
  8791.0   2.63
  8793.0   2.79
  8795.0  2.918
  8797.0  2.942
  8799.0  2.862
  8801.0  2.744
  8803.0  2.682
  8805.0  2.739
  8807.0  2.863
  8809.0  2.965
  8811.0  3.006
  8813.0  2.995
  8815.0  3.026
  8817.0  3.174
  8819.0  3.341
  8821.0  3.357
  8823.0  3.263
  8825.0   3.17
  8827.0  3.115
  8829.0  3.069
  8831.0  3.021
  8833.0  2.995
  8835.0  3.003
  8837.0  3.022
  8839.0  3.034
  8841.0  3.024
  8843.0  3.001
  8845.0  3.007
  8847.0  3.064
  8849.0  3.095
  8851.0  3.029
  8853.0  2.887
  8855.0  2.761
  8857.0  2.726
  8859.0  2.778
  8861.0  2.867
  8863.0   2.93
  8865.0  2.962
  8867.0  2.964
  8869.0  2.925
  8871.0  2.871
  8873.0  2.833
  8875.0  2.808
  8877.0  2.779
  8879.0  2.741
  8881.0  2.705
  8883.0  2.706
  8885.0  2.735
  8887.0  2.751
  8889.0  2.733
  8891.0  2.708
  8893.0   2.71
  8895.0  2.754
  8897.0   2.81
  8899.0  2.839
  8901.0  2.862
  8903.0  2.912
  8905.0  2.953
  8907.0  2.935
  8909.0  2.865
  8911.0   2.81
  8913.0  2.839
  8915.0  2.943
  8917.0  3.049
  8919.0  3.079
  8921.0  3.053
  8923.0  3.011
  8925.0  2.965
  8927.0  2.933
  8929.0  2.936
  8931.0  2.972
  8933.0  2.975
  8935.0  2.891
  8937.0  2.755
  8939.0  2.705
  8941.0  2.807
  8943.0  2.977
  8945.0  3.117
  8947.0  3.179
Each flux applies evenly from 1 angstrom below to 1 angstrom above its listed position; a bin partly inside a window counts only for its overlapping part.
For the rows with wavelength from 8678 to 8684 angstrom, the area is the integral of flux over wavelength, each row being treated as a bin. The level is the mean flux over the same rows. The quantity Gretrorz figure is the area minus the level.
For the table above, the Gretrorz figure 16.6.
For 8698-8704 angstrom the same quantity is 21.5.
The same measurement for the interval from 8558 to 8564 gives 13.8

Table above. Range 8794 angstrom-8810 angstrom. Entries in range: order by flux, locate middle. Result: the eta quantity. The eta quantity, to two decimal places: 2.86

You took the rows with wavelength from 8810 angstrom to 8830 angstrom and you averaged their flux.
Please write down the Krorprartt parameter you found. 3.15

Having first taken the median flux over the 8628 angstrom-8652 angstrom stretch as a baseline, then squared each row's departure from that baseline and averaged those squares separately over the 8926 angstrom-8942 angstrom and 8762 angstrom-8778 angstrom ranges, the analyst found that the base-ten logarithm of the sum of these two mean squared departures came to -0.913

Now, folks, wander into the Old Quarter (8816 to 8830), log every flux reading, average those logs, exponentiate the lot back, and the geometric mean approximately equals 3.21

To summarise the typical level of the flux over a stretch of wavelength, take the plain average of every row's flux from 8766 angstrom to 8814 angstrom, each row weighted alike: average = 2.91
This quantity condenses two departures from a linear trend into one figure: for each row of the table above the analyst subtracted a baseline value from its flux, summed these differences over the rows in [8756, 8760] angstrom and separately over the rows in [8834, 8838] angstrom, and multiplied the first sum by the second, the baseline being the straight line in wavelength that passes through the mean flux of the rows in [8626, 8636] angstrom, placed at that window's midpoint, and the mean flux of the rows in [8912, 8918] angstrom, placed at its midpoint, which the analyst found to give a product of -0.03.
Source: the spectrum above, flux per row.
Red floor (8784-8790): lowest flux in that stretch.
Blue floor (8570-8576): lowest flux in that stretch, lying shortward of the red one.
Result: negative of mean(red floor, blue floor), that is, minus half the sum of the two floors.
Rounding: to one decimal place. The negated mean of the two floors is -2.5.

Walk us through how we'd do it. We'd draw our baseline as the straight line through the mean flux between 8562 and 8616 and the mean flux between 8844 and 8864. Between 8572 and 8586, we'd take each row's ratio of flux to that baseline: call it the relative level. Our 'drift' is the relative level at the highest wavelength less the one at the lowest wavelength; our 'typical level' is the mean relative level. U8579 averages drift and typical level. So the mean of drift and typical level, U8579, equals 0.53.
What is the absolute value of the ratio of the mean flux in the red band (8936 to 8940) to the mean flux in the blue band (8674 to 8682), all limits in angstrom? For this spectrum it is 0.87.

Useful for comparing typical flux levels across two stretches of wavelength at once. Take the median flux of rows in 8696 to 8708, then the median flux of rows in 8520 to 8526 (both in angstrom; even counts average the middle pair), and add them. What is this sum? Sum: 6.66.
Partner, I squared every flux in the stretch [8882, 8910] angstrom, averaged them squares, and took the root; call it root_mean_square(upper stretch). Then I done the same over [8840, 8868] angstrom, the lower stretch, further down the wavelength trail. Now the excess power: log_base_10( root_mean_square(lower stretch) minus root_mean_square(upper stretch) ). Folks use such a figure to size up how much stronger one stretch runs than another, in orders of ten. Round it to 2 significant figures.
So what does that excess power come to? -0.88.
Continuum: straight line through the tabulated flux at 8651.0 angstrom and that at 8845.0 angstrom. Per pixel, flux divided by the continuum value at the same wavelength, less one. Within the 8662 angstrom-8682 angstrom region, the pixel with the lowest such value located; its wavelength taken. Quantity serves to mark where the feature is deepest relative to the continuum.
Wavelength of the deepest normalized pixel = 8663.0 angstrom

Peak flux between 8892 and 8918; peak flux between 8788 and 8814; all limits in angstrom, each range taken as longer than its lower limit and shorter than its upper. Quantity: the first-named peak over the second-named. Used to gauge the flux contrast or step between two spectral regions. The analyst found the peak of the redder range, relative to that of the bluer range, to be 1.01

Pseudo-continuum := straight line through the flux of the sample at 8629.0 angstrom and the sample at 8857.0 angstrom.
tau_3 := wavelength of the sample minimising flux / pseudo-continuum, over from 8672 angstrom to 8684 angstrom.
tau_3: 8673.0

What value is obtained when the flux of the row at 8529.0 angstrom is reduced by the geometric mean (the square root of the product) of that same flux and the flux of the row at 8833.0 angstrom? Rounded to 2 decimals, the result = -0.14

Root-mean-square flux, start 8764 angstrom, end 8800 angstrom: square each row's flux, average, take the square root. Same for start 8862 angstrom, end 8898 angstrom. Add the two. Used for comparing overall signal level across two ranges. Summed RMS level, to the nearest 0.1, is 5.7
